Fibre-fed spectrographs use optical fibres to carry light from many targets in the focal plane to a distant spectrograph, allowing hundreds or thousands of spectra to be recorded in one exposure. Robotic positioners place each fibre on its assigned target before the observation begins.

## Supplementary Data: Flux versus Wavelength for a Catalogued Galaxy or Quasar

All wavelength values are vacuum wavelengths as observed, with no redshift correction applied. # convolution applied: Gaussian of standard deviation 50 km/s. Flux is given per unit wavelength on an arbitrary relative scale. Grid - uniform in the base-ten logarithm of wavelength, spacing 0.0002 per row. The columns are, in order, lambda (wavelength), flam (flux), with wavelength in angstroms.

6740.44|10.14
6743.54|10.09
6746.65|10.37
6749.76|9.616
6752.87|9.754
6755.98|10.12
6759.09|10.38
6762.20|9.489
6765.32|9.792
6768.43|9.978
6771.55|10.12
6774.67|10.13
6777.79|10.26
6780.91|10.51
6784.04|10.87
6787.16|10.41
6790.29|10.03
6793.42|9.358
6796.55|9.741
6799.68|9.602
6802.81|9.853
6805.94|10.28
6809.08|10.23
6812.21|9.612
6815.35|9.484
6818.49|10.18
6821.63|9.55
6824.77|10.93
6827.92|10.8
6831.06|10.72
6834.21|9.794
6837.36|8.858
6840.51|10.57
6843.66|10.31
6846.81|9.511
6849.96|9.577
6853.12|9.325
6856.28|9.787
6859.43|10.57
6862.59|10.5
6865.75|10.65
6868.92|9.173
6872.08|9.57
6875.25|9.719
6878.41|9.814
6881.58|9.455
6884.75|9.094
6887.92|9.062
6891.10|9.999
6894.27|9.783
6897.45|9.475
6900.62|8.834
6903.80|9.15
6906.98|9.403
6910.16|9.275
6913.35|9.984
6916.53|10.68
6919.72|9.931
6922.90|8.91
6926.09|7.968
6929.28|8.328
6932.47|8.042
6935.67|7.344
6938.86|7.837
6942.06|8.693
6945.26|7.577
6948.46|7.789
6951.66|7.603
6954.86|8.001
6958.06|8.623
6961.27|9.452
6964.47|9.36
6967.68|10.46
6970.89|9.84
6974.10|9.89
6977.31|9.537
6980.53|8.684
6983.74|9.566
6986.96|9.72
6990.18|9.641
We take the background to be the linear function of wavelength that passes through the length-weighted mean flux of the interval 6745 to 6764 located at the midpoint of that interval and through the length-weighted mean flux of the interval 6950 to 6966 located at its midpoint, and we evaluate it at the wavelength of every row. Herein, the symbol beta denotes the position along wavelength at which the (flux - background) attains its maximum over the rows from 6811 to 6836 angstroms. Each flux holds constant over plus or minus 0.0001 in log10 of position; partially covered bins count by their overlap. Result 6824.77 angstroms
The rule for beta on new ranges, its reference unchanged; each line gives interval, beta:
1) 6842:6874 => 6865.75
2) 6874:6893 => 6891.10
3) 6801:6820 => 6805.94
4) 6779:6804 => 6784.04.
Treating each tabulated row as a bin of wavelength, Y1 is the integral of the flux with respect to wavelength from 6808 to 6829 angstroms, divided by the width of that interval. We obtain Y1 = 10.1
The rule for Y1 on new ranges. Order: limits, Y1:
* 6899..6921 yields 9.6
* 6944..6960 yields 8.0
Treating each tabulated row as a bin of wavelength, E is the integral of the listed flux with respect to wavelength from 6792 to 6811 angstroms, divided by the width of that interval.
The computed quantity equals 9.8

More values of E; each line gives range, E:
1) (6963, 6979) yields 9.8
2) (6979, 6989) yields 9.3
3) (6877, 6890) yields 9.4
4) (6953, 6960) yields 8.3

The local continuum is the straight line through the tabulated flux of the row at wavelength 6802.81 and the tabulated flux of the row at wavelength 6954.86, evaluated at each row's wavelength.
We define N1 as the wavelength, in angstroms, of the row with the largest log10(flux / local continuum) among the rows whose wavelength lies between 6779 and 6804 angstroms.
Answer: 6784.04 angstroms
